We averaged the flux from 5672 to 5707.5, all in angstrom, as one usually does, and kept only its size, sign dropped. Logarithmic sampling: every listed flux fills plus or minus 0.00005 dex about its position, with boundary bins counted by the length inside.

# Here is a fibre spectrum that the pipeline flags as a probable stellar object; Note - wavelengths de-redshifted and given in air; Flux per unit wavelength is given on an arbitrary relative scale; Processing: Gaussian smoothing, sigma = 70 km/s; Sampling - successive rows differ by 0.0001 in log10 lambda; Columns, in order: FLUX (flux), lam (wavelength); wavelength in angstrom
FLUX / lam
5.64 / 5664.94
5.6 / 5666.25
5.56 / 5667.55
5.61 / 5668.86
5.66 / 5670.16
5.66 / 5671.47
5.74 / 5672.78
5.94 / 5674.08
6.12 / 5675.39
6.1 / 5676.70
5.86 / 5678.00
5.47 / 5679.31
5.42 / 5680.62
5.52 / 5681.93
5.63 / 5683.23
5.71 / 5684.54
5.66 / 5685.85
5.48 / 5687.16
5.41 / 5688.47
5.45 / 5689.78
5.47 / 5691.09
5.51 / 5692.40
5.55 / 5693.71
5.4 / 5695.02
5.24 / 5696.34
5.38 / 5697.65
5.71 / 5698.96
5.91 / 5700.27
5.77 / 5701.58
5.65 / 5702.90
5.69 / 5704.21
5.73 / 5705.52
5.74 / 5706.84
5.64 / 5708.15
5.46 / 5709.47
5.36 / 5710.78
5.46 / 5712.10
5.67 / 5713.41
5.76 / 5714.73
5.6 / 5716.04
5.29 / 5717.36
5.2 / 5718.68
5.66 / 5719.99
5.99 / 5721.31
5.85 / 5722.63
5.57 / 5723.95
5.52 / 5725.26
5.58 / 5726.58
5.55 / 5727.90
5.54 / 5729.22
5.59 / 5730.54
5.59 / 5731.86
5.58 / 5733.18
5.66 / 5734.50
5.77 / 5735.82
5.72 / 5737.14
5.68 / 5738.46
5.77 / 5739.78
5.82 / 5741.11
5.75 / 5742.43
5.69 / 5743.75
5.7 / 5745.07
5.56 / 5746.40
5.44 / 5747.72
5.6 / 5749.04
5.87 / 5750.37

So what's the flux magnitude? 5.64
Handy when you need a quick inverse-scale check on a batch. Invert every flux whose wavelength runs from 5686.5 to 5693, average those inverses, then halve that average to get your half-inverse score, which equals 0.0915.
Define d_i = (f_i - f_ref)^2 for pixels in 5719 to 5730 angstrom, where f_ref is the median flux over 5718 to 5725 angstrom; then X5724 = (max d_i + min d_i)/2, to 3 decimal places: 0.054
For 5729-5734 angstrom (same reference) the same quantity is 0.010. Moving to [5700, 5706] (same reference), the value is 0.031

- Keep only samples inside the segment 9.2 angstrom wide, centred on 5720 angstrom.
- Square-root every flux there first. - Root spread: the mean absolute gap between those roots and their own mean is 0.044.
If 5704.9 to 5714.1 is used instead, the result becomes 0.028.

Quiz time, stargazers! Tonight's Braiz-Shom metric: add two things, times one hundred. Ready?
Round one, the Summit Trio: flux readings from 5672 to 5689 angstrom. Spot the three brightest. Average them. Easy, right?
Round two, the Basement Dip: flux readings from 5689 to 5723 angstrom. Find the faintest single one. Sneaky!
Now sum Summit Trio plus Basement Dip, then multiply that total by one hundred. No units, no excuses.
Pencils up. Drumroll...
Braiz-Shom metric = 1125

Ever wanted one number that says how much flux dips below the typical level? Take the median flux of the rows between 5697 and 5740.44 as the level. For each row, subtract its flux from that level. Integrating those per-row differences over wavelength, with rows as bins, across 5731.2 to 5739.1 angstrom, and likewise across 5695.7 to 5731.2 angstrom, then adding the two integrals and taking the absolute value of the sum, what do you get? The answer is 1.8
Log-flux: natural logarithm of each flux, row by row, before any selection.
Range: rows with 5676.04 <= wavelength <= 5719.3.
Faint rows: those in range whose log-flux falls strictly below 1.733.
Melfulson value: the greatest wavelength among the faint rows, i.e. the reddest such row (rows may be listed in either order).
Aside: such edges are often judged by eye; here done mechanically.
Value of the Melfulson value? 5718.68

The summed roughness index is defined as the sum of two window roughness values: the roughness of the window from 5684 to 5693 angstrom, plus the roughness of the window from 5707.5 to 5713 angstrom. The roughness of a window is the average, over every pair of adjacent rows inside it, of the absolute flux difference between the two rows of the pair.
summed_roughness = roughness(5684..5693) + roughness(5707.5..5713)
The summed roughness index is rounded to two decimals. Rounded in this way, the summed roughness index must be 0.19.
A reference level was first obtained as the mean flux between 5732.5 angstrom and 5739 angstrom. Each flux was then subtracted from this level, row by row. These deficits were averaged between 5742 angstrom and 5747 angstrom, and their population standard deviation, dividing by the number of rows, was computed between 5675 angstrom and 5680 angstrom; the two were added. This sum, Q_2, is 0.27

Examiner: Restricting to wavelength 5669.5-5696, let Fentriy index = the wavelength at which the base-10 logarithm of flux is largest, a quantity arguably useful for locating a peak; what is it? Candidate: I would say 5675.39 angstrom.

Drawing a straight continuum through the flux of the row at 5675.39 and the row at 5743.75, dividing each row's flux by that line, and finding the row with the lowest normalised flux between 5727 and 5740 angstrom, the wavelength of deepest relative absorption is 5729.22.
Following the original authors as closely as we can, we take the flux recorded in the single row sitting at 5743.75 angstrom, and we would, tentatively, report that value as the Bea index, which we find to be 5.69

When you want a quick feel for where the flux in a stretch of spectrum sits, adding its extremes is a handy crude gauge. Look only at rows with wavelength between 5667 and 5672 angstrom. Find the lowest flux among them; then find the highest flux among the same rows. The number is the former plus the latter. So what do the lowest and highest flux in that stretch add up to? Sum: 11.2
